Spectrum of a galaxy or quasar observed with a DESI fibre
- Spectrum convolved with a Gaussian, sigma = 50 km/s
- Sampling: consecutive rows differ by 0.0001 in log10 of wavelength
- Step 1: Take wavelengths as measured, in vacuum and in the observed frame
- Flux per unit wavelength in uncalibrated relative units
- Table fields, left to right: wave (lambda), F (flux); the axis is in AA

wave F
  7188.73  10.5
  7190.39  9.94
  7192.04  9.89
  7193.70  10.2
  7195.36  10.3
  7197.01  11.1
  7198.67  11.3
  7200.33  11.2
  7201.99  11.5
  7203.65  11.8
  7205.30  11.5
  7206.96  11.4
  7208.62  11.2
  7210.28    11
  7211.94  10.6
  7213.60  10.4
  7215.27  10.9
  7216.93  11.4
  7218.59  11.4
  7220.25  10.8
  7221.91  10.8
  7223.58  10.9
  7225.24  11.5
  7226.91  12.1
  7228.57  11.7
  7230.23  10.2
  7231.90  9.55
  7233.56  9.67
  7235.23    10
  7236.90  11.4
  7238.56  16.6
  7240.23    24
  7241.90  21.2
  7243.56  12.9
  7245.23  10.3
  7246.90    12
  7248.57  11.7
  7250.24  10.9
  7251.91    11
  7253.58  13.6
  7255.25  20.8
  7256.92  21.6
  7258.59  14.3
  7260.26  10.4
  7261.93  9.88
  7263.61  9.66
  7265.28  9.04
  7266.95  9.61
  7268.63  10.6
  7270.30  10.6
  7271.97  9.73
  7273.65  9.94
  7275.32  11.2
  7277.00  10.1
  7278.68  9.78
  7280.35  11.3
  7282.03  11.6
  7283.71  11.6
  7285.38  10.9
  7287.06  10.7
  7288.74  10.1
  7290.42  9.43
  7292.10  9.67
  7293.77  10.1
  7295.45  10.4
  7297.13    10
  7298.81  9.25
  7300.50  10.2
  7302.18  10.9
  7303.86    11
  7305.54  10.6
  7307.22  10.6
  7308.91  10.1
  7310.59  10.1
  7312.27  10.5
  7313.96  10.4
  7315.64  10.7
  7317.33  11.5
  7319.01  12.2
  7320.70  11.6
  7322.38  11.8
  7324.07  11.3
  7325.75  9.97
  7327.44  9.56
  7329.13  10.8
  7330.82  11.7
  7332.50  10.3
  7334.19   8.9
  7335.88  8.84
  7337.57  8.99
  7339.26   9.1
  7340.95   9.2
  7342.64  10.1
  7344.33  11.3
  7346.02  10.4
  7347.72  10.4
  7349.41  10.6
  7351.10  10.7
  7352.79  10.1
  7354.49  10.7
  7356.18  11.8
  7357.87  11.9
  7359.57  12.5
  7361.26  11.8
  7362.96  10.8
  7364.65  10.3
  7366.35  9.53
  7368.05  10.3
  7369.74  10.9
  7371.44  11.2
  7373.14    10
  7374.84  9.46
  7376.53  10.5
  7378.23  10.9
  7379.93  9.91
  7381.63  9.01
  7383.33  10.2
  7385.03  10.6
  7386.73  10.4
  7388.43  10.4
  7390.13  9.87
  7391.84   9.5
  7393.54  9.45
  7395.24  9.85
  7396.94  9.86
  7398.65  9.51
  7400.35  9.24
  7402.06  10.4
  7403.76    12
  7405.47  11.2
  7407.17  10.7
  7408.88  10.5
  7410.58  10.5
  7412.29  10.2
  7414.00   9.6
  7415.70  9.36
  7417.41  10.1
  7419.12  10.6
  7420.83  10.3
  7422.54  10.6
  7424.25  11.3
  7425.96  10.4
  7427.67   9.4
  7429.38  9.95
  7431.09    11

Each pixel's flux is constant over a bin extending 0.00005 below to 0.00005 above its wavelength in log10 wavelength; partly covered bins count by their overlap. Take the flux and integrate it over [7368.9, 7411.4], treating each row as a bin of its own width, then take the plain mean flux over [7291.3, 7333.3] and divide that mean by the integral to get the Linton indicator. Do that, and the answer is 0.0244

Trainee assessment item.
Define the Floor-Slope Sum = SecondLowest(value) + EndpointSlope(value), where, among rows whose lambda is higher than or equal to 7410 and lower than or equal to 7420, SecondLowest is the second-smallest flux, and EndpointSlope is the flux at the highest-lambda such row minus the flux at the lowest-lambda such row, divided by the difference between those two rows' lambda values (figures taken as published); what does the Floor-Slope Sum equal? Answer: 9.6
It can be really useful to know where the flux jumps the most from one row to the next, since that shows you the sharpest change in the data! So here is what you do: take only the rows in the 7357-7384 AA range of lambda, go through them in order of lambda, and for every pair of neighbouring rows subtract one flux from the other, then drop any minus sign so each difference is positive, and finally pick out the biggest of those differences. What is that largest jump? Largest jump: 1.2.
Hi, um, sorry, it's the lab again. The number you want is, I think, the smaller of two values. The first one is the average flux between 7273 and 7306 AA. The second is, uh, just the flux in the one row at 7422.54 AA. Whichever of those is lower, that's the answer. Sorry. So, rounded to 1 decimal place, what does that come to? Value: 10.4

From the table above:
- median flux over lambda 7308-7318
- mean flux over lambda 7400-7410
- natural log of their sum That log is 3.05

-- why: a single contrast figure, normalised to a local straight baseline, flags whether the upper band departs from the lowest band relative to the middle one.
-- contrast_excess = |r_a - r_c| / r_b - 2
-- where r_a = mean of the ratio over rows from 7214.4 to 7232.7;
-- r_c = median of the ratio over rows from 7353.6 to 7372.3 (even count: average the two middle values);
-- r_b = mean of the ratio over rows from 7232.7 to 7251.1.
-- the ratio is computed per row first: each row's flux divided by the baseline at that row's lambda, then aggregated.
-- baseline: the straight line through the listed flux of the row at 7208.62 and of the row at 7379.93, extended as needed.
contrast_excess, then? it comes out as -1.92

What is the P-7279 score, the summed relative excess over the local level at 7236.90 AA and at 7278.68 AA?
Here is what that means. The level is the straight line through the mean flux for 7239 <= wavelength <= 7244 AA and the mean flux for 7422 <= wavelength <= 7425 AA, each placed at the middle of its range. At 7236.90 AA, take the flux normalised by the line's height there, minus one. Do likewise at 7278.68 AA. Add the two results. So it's -0.9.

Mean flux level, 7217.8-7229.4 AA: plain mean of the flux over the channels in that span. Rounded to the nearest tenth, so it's 11.3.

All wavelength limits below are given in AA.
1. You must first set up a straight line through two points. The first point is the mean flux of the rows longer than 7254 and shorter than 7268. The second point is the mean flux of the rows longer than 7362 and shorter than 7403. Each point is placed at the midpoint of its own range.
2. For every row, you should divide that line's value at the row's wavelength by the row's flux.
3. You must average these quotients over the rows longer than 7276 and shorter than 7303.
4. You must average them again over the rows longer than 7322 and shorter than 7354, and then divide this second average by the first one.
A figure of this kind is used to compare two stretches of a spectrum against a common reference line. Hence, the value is 0.92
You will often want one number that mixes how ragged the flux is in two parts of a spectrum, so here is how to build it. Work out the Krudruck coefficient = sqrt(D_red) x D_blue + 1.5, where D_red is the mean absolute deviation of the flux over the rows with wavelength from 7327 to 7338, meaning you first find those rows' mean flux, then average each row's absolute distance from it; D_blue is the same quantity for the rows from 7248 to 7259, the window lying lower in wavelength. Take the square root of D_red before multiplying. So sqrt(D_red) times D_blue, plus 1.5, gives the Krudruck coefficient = 5.0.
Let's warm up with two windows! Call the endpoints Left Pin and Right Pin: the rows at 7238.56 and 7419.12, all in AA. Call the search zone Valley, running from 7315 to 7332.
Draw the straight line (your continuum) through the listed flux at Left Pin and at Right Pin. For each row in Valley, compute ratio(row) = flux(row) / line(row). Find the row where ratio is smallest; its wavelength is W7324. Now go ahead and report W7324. 7327.44 AA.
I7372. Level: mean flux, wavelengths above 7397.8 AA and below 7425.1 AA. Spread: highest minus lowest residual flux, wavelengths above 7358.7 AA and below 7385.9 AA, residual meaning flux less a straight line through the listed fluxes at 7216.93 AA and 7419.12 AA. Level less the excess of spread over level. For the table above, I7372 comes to 17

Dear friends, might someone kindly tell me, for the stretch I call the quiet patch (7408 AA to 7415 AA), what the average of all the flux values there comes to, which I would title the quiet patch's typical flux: 10.2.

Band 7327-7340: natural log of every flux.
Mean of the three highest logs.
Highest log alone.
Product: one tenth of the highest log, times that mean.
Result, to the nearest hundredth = 0.59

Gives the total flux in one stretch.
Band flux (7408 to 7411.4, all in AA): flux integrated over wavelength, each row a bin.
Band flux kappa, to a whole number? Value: 36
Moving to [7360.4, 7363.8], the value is 38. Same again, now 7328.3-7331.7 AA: 38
